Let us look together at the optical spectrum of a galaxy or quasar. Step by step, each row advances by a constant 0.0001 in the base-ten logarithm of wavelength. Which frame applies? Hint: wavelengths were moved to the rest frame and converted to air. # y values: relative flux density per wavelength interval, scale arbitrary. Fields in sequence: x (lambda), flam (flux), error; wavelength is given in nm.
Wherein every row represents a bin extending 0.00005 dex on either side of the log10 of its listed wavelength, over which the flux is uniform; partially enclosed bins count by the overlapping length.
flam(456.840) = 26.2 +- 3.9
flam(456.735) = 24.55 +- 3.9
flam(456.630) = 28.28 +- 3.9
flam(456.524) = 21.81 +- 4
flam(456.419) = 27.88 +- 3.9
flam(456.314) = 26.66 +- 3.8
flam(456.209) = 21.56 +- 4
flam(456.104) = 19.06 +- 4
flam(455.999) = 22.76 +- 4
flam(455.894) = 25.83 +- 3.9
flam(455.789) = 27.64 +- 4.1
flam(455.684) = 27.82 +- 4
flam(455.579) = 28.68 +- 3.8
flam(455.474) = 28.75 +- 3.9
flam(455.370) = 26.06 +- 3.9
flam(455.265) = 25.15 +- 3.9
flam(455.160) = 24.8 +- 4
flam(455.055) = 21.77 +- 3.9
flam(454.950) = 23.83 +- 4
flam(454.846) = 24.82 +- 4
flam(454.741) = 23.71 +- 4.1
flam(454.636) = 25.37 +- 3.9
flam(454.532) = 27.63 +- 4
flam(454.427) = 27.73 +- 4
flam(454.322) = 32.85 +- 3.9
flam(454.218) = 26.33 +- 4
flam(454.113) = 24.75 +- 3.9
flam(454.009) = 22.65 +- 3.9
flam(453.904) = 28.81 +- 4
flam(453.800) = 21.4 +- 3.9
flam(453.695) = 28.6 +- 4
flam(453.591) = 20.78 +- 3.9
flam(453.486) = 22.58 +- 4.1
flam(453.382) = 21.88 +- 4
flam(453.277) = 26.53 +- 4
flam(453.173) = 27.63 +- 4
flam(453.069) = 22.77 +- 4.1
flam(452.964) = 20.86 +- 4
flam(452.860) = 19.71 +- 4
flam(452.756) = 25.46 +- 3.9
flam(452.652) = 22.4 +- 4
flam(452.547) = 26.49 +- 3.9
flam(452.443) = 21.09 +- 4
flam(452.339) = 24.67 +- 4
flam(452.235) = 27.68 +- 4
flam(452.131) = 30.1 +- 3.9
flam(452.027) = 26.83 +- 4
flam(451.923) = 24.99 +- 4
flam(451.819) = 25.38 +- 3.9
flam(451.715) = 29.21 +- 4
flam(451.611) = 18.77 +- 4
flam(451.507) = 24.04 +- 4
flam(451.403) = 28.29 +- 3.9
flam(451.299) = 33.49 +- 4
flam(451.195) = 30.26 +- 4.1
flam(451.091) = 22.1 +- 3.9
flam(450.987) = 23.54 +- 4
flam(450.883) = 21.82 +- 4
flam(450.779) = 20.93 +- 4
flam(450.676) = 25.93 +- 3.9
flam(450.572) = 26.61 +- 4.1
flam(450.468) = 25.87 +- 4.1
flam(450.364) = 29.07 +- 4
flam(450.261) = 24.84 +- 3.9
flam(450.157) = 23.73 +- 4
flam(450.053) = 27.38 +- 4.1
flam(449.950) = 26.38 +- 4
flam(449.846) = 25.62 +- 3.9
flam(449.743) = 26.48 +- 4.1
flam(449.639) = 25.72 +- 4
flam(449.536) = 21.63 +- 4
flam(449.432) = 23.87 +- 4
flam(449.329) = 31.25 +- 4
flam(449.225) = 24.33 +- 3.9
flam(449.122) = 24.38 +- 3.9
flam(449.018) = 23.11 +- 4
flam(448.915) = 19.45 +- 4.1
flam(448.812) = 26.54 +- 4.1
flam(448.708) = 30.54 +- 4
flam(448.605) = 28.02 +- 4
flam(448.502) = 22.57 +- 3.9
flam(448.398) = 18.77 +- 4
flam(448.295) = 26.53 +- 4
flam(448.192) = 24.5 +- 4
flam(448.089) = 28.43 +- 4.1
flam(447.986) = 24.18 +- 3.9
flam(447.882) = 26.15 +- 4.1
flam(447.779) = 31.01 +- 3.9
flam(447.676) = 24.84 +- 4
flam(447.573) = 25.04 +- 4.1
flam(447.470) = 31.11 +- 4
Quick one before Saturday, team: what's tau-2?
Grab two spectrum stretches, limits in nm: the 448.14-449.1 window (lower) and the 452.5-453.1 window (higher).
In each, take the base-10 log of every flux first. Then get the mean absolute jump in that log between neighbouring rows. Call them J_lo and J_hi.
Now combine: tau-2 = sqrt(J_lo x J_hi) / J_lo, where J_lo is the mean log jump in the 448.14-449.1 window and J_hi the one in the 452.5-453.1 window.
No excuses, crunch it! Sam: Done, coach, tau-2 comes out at 0.85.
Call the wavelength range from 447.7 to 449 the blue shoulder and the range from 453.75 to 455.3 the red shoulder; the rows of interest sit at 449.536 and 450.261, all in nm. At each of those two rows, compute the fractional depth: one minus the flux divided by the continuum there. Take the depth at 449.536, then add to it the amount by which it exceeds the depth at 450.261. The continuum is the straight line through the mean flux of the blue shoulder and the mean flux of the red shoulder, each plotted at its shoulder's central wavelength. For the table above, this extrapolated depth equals 0.28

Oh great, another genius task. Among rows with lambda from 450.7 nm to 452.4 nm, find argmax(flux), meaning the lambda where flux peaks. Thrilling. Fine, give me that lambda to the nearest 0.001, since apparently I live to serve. 451.299 nm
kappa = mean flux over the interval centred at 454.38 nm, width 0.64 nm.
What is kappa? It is 27.4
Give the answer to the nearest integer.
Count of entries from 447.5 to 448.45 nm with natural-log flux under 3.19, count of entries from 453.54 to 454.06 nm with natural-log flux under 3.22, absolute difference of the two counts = 1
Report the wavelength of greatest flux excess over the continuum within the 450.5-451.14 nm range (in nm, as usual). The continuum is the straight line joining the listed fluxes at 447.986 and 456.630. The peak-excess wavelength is 450.572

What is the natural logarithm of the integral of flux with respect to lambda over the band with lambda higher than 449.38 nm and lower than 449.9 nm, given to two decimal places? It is 2.55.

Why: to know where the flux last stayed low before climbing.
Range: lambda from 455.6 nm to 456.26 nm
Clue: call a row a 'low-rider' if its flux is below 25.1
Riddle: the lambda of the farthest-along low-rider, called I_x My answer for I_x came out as 456.209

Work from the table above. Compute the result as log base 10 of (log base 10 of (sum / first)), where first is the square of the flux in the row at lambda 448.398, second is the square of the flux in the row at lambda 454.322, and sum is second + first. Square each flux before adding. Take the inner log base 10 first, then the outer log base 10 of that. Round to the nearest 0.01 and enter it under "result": -0.22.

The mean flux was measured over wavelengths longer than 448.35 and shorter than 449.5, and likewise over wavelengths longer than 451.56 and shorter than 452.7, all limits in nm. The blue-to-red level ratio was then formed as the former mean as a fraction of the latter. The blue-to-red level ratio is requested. 0.98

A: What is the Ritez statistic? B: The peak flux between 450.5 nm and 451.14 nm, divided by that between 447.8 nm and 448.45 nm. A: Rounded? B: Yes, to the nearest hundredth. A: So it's 0.94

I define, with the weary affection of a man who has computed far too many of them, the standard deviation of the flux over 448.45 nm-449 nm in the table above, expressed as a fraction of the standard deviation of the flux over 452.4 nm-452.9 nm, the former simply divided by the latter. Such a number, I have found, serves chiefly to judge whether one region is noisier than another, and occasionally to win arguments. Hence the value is 1.54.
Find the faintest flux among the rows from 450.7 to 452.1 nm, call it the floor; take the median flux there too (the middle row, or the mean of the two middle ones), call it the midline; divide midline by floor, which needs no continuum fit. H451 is 1.331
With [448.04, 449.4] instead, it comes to 1.305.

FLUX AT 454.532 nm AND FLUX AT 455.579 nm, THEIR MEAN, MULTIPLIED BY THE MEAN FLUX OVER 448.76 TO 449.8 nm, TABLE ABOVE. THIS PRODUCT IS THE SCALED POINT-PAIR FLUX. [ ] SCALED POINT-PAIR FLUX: 695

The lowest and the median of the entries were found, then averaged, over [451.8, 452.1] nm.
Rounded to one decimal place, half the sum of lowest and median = 25.2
